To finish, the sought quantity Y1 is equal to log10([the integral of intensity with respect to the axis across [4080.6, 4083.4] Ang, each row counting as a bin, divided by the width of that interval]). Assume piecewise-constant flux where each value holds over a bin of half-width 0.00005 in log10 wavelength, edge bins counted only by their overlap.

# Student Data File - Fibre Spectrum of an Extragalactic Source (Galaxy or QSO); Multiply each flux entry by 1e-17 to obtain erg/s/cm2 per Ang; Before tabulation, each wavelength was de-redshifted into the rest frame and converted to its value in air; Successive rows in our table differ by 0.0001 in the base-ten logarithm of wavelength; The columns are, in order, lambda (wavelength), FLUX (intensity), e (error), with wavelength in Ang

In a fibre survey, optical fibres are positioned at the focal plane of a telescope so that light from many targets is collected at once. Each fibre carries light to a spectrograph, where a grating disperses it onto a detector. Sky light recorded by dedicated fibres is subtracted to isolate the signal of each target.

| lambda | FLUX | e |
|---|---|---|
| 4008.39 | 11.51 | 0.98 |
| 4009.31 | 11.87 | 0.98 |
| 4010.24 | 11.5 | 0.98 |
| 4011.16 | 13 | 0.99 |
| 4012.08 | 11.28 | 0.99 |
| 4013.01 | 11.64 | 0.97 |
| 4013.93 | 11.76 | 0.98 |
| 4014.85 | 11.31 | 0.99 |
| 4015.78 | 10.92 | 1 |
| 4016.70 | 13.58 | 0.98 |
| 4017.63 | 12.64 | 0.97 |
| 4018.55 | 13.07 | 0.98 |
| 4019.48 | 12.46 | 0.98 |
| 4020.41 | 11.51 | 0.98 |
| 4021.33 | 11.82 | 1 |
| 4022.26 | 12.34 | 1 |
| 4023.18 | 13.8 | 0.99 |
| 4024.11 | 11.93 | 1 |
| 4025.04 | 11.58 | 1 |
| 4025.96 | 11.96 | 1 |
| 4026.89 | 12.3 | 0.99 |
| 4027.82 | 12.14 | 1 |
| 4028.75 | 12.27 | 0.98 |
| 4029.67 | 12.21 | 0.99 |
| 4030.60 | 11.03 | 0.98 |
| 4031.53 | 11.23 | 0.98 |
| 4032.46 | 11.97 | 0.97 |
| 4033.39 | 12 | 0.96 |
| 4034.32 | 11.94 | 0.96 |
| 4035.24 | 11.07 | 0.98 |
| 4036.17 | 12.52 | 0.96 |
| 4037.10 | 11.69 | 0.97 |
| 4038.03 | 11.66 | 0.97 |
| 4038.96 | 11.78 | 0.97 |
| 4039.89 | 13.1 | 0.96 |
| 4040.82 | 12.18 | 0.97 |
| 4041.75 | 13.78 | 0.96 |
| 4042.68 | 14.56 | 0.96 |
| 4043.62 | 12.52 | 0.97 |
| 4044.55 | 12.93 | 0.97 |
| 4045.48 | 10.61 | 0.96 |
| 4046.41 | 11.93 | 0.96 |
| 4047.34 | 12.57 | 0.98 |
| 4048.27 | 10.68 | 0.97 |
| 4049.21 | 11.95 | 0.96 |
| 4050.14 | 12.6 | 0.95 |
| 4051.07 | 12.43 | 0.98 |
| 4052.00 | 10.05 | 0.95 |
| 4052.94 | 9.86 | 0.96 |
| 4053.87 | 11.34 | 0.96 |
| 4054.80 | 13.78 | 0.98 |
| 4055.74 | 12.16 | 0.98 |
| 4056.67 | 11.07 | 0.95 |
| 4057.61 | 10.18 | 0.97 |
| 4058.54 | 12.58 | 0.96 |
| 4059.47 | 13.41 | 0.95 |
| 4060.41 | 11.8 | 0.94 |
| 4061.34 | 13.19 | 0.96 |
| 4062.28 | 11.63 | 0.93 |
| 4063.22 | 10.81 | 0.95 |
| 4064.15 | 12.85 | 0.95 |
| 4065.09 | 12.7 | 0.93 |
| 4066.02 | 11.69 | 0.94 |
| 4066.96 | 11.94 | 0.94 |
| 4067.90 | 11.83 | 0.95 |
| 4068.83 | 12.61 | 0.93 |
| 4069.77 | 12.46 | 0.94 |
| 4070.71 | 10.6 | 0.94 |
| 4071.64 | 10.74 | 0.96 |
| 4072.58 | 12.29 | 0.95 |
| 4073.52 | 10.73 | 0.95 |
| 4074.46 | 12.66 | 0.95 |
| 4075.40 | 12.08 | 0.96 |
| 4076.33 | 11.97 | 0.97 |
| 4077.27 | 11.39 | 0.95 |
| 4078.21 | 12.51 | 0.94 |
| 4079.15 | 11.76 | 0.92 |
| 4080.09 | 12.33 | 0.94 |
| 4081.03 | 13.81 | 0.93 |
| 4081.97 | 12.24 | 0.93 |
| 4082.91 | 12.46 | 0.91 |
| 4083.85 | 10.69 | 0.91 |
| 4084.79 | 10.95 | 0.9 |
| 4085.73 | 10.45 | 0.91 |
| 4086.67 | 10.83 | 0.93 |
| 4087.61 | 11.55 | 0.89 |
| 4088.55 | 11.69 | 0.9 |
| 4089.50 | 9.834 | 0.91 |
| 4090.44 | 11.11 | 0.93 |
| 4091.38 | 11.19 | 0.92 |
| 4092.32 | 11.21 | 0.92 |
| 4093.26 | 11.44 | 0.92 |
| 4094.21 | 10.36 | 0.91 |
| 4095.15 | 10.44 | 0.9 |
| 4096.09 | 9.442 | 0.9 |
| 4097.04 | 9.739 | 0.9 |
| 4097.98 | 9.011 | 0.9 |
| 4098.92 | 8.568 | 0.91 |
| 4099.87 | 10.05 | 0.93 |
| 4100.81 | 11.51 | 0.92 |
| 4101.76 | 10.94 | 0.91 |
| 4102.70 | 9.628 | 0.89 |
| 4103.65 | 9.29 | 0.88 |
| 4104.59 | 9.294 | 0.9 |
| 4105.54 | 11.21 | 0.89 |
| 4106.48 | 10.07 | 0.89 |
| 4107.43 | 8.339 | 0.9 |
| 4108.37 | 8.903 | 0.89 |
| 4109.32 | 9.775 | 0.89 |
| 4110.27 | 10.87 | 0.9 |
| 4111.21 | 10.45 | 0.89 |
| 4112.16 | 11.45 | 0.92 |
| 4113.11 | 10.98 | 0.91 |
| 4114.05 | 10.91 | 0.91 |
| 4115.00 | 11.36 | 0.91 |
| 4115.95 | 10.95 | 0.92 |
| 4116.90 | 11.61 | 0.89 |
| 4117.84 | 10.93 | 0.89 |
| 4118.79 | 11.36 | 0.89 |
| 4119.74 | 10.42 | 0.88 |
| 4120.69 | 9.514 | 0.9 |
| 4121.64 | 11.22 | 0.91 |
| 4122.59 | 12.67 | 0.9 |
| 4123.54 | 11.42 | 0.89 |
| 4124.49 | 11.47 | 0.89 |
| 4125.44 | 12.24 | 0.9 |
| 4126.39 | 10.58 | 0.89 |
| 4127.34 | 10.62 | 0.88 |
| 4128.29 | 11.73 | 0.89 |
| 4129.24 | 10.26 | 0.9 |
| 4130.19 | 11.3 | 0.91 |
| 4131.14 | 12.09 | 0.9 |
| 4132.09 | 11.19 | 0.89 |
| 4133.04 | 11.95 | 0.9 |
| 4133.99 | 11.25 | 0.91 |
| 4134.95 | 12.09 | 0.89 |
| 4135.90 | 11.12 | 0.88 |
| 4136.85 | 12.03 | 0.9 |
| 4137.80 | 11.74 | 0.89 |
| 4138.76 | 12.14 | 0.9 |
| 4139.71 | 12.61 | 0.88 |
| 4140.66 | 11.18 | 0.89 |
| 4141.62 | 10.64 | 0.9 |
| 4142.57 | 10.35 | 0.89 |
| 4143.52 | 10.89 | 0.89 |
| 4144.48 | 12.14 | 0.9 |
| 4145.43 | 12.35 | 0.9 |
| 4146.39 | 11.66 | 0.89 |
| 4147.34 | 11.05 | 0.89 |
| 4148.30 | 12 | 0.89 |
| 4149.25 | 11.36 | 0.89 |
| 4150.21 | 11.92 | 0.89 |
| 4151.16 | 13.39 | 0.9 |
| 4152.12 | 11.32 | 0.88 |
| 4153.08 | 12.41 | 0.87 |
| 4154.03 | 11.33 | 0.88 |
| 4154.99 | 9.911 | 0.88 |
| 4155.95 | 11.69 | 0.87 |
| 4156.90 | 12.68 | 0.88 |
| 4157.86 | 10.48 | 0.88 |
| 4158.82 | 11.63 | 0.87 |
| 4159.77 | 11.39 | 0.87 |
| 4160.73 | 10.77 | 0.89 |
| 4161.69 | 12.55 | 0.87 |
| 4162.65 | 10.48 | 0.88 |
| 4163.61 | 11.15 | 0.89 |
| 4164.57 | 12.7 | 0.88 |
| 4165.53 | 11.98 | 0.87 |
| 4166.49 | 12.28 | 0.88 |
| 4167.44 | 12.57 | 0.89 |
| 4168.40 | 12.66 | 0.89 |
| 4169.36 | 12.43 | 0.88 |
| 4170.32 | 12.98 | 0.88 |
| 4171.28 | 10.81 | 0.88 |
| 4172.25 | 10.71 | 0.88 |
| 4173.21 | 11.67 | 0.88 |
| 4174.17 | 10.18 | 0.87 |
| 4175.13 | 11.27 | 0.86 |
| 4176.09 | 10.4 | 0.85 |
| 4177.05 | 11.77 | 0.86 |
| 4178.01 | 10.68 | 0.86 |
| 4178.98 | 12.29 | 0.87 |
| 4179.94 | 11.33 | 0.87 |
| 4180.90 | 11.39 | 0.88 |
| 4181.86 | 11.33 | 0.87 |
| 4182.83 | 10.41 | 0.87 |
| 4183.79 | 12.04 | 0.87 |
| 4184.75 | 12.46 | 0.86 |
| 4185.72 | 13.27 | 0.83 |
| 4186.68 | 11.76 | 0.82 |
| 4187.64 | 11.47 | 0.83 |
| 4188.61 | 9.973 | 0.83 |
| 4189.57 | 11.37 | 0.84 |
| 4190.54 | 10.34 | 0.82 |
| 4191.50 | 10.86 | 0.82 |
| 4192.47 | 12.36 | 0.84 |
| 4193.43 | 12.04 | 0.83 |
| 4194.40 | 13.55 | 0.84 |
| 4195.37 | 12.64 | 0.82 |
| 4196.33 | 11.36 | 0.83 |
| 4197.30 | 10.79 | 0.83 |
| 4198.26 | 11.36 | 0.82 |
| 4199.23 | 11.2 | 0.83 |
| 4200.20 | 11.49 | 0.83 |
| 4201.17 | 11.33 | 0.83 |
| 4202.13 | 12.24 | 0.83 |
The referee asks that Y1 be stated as 1.11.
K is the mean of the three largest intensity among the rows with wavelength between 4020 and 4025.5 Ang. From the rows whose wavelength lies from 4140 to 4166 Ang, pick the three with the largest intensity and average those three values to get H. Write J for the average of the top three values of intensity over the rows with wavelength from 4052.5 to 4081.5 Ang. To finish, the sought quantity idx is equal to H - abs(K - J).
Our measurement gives 11.9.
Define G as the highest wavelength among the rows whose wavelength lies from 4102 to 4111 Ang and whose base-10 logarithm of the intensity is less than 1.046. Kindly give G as 4110.27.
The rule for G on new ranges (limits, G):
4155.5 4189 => 4188.61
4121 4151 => 4147.34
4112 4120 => 4119.74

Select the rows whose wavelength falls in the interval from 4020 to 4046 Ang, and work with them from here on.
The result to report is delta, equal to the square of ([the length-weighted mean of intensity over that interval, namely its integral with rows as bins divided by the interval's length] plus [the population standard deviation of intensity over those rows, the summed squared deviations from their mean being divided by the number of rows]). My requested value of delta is 169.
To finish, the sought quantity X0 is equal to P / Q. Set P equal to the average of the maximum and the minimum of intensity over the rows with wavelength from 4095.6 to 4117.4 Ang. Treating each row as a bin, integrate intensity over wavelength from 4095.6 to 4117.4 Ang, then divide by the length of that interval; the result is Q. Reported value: 0.98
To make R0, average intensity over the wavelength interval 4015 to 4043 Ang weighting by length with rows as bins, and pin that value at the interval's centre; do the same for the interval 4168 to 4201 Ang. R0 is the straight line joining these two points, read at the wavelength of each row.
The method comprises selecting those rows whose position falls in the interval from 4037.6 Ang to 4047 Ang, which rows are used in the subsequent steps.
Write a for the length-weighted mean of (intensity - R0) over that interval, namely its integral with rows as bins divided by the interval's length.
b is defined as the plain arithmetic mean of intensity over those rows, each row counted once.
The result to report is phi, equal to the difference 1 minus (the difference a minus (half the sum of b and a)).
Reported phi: 7.08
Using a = 0.4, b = 12.5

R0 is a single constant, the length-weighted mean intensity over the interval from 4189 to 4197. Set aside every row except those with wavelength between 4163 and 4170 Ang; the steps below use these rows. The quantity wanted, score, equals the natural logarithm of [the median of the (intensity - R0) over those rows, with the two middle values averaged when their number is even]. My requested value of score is -0.4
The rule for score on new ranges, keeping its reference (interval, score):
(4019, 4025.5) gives -1.8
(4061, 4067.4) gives -1.8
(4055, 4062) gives -0.9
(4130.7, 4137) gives -1.7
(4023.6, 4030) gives -1.0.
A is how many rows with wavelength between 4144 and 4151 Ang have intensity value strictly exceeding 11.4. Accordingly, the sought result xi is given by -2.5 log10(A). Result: -1.75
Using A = 5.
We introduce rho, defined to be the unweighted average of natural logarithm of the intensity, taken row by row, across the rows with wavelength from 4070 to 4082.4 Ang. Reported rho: 2.48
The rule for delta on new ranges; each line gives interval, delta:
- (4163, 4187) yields 157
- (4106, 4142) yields 144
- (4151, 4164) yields 154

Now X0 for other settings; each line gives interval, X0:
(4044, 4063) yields 1.00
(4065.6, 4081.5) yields 1.02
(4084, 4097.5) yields 0.98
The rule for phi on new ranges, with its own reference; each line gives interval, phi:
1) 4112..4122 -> 6.93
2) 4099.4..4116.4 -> 6.94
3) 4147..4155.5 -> 6.84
